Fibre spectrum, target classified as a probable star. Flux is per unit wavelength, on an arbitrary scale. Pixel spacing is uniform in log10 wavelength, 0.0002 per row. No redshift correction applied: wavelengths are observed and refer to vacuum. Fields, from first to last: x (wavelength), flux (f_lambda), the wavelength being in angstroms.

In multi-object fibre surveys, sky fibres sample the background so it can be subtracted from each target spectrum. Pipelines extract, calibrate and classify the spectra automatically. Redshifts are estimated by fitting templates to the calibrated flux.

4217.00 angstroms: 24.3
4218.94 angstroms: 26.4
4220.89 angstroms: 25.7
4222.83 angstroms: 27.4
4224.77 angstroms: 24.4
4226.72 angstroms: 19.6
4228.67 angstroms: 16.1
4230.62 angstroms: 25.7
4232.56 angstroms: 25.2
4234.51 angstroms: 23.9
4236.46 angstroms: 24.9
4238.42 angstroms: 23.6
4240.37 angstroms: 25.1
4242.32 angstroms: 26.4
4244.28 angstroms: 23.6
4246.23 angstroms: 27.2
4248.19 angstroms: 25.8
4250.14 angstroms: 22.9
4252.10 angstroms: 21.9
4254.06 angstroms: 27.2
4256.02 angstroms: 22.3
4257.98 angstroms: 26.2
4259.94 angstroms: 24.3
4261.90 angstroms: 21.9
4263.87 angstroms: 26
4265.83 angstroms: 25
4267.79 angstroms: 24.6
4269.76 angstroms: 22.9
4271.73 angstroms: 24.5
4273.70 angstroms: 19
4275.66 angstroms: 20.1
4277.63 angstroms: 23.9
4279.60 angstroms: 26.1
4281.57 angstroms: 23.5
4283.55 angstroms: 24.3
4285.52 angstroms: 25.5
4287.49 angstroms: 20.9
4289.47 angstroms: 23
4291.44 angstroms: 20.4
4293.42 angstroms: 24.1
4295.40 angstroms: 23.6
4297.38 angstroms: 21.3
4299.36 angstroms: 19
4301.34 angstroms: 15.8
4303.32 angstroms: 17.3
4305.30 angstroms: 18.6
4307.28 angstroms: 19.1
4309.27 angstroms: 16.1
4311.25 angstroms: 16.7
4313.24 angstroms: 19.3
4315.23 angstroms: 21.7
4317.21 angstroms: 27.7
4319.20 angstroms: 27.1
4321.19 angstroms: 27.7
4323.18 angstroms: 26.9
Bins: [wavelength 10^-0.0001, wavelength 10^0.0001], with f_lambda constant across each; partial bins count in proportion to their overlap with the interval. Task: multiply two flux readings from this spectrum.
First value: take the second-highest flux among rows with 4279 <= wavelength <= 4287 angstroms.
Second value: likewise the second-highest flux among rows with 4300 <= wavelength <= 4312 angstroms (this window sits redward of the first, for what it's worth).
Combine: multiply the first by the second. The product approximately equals 474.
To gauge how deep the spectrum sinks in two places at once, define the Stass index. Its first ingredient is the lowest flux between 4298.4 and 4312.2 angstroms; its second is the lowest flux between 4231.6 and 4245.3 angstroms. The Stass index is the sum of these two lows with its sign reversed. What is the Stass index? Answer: -39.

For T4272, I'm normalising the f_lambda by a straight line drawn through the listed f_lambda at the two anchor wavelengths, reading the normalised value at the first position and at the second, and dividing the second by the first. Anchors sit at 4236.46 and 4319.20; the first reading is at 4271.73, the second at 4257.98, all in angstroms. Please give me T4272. 1.08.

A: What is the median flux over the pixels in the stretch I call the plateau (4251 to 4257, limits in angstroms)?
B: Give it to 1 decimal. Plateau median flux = 22.3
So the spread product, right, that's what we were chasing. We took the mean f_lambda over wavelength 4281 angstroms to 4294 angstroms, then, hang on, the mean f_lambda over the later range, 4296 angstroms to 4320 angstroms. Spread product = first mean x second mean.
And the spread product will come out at 461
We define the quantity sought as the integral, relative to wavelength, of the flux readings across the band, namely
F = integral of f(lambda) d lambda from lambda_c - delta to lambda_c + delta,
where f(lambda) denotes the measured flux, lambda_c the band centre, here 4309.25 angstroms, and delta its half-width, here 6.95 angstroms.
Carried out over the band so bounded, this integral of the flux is 256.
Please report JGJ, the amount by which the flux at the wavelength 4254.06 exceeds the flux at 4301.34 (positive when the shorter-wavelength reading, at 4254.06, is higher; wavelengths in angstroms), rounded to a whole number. 11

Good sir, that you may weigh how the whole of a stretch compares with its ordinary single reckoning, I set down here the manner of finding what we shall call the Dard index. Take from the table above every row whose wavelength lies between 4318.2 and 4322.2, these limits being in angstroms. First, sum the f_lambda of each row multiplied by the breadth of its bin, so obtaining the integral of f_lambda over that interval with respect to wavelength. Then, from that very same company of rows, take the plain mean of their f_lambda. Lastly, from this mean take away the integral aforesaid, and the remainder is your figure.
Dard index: -82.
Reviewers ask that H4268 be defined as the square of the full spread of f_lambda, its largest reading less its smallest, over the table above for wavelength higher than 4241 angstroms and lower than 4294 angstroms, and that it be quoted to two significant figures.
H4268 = 67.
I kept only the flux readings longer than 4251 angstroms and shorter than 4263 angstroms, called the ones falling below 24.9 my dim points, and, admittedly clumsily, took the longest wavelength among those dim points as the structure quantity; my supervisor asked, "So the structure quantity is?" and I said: 4261.90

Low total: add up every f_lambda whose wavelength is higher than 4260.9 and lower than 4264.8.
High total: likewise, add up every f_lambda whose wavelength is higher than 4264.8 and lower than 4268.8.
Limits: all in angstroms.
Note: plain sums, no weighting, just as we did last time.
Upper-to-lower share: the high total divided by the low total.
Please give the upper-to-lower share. 1.04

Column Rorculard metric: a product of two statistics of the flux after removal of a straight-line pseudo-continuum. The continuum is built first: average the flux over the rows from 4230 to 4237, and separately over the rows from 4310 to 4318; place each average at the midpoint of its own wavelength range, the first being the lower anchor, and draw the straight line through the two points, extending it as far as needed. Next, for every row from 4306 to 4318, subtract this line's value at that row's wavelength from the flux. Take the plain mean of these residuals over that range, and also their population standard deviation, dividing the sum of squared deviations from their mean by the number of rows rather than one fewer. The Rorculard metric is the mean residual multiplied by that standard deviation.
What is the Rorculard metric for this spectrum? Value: -5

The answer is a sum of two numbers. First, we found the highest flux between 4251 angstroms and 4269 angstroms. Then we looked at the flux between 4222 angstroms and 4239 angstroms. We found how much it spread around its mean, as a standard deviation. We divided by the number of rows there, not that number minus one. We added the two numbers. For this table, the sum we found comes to 30.5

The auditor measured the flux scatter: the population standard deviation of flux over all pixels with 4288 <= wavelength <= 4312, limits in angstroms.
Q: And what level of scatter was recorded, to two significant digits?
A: 2.8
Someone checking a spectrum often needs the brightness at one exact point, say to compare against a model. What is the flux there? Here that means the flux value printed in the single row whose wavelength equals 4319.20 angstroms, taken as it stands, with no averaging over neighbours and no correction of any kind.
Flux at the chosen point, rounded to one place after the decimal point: 27.1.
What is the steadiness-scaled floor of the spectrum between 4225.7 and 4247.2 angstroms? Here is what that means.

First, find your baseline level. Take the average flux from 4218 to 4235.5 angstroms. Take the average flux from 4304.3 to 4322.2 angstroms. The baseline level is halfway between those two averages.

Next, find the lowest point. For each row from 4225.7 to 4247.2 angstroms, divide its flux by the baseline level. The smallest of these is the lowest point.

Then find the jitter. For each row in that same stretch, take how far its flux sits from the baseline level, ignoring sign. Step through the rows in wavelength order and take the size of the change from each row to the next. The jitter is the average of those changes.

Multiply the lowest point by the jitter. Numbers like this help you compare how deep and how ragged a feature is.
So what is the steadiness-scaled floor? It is 1.45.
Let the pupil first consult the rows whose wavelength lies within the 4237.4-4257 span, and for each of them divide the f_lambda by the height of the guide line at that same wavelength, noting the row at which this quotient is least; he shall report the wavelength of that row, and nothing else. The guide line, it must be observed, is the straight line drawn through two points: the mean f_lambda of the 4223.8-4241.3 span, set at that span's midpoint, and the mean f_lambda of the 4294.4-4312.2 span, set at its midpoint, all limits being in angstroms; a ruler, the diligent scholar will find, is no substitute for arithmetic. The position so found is 4252.10 angstroms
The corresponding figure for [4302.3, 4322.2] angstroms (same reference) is 4309.27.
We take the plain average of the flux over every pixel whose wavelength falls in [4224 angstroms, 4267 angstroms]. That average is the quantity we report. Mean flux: 24.1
